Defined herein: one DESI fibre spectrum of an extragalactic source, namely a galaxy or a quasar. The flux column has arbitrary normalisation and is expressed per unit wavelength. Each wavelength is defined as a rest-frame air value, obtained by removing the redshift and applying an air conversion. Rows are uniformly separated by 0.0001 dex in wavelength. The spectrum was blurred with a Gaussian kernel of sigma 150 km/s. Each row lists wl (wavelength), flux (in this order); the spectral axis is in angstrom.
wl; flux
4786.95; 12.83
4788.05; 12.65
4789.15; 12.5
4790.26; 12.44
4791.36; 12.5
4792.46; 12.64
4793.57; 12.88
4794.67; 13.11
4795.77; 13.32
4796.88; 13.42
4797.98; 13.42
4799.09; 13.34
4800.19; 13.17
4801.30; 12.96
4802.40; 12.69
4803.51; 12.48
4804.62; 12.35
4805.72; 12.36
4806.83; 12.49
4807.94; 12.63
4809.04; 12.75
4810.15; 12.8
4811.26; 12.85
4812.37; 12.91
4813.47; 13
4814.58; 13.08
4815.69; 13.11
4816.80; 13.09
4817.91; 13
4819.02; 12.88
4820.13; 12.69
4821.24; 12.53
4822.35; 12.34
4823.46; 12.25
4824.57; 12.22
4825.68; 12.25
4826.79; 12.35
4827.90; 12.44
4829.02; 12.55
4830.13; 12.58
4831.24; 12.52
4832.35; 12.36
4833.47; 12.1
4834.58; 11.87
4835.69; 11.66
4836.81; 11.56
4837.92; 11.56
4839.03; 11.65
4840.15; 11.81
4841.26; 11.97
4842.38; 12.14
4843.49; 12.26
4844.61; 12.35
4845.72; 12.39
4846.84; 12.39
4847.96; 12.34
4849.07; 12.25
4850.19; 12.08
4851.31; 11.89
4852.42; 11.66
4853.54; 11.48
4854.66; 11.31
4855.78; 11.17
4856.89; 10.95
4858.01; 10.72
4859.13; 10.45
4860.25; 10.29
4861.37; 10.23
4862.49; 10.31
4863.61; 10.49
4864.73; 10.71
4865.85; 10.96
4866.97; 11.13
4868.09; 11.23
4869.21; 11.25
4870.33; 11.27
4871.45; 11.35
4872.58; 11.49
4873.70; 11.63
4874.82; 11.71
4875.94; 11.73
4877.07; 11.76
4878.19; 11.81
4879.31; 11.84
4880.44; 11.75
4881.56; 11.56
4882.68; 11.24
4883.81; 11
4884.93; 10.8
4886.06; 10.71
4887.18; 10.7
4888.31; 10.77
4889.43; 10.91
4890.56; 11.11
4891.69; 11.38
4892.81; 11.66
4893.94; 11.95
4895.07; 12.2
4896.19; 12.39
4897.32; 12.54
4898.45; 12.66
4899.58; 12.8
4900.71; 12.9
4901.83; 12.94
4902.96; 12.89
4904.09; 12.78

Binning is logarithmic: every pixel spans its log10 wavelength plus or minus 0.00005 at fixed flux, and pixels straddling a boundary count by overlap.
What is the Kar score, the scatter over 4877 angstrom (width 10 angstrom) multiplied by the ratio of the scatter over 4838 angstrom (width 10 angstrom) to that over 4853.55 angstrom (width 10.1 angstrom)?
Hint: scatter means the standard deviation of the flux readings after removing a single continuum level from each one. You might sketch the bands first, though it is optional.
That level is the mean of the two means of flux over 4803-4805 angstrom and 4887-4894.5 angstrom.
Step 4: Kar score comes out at 0.05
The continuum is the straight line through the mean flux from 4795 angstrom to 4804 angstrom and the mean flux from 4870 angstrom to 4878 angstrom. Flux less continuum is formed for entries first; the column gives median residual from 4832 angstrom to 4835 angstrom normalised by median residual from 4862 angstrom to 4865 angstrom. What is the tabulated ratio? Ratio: 0.2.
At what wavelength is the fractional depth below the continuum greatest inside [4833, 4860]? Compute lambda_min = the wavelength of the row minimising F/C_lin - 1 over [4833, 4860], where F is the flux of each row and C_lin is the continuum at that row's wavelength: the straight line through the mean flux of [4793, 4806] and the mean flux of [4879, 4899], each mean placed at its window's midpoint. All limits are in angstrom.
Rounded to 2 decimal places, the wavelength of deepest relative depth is 4859.13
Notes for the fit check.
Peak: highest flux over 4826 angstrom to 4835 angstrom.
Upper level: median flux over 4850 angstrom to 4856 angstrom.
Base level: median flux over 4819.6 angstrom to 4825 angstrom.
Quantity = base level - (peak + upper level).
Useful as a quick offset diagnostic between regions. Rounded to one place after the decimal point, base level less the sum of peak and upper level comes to -11.8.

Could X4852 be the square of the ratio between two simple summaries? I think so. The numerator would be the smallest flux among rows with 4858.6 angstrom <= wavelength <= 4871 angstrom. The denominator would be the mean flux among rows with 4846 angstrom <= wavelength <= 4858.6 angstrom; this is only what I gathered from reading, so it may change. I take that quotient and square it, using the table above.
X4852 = 0.77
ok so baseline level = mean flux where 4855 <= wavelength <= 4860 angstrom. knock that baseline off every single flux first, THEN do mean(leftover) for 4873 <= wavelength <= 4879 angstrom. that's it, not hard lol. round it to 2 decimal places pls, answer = 0.91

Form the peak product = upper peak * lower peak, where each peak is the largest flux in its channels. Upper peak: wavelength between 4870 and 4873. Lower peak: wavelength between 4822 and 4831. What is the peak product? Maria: 145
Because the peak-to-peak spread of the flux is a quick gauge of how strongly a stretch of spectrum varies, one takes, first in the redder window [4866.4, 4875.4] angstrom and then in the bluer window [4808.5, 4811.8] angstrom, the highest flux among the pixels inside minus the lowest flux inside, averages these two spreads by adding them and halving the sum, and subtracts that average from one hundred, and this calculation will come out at 99.7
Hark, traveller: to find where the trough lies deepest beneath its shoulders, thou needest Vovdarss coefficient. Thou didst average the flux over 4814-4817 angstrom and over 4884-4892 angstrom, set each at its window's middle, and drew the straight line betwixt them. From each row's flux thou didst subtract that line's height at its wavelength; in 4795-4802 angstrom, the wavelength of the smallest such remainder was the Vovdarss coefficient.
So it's 4801.30 angstrom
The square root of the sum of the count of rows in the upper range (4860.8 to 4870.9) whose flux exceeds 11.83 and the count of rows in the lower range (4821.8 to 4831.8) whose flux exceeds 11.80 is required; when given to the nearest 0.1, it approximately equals 3.0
